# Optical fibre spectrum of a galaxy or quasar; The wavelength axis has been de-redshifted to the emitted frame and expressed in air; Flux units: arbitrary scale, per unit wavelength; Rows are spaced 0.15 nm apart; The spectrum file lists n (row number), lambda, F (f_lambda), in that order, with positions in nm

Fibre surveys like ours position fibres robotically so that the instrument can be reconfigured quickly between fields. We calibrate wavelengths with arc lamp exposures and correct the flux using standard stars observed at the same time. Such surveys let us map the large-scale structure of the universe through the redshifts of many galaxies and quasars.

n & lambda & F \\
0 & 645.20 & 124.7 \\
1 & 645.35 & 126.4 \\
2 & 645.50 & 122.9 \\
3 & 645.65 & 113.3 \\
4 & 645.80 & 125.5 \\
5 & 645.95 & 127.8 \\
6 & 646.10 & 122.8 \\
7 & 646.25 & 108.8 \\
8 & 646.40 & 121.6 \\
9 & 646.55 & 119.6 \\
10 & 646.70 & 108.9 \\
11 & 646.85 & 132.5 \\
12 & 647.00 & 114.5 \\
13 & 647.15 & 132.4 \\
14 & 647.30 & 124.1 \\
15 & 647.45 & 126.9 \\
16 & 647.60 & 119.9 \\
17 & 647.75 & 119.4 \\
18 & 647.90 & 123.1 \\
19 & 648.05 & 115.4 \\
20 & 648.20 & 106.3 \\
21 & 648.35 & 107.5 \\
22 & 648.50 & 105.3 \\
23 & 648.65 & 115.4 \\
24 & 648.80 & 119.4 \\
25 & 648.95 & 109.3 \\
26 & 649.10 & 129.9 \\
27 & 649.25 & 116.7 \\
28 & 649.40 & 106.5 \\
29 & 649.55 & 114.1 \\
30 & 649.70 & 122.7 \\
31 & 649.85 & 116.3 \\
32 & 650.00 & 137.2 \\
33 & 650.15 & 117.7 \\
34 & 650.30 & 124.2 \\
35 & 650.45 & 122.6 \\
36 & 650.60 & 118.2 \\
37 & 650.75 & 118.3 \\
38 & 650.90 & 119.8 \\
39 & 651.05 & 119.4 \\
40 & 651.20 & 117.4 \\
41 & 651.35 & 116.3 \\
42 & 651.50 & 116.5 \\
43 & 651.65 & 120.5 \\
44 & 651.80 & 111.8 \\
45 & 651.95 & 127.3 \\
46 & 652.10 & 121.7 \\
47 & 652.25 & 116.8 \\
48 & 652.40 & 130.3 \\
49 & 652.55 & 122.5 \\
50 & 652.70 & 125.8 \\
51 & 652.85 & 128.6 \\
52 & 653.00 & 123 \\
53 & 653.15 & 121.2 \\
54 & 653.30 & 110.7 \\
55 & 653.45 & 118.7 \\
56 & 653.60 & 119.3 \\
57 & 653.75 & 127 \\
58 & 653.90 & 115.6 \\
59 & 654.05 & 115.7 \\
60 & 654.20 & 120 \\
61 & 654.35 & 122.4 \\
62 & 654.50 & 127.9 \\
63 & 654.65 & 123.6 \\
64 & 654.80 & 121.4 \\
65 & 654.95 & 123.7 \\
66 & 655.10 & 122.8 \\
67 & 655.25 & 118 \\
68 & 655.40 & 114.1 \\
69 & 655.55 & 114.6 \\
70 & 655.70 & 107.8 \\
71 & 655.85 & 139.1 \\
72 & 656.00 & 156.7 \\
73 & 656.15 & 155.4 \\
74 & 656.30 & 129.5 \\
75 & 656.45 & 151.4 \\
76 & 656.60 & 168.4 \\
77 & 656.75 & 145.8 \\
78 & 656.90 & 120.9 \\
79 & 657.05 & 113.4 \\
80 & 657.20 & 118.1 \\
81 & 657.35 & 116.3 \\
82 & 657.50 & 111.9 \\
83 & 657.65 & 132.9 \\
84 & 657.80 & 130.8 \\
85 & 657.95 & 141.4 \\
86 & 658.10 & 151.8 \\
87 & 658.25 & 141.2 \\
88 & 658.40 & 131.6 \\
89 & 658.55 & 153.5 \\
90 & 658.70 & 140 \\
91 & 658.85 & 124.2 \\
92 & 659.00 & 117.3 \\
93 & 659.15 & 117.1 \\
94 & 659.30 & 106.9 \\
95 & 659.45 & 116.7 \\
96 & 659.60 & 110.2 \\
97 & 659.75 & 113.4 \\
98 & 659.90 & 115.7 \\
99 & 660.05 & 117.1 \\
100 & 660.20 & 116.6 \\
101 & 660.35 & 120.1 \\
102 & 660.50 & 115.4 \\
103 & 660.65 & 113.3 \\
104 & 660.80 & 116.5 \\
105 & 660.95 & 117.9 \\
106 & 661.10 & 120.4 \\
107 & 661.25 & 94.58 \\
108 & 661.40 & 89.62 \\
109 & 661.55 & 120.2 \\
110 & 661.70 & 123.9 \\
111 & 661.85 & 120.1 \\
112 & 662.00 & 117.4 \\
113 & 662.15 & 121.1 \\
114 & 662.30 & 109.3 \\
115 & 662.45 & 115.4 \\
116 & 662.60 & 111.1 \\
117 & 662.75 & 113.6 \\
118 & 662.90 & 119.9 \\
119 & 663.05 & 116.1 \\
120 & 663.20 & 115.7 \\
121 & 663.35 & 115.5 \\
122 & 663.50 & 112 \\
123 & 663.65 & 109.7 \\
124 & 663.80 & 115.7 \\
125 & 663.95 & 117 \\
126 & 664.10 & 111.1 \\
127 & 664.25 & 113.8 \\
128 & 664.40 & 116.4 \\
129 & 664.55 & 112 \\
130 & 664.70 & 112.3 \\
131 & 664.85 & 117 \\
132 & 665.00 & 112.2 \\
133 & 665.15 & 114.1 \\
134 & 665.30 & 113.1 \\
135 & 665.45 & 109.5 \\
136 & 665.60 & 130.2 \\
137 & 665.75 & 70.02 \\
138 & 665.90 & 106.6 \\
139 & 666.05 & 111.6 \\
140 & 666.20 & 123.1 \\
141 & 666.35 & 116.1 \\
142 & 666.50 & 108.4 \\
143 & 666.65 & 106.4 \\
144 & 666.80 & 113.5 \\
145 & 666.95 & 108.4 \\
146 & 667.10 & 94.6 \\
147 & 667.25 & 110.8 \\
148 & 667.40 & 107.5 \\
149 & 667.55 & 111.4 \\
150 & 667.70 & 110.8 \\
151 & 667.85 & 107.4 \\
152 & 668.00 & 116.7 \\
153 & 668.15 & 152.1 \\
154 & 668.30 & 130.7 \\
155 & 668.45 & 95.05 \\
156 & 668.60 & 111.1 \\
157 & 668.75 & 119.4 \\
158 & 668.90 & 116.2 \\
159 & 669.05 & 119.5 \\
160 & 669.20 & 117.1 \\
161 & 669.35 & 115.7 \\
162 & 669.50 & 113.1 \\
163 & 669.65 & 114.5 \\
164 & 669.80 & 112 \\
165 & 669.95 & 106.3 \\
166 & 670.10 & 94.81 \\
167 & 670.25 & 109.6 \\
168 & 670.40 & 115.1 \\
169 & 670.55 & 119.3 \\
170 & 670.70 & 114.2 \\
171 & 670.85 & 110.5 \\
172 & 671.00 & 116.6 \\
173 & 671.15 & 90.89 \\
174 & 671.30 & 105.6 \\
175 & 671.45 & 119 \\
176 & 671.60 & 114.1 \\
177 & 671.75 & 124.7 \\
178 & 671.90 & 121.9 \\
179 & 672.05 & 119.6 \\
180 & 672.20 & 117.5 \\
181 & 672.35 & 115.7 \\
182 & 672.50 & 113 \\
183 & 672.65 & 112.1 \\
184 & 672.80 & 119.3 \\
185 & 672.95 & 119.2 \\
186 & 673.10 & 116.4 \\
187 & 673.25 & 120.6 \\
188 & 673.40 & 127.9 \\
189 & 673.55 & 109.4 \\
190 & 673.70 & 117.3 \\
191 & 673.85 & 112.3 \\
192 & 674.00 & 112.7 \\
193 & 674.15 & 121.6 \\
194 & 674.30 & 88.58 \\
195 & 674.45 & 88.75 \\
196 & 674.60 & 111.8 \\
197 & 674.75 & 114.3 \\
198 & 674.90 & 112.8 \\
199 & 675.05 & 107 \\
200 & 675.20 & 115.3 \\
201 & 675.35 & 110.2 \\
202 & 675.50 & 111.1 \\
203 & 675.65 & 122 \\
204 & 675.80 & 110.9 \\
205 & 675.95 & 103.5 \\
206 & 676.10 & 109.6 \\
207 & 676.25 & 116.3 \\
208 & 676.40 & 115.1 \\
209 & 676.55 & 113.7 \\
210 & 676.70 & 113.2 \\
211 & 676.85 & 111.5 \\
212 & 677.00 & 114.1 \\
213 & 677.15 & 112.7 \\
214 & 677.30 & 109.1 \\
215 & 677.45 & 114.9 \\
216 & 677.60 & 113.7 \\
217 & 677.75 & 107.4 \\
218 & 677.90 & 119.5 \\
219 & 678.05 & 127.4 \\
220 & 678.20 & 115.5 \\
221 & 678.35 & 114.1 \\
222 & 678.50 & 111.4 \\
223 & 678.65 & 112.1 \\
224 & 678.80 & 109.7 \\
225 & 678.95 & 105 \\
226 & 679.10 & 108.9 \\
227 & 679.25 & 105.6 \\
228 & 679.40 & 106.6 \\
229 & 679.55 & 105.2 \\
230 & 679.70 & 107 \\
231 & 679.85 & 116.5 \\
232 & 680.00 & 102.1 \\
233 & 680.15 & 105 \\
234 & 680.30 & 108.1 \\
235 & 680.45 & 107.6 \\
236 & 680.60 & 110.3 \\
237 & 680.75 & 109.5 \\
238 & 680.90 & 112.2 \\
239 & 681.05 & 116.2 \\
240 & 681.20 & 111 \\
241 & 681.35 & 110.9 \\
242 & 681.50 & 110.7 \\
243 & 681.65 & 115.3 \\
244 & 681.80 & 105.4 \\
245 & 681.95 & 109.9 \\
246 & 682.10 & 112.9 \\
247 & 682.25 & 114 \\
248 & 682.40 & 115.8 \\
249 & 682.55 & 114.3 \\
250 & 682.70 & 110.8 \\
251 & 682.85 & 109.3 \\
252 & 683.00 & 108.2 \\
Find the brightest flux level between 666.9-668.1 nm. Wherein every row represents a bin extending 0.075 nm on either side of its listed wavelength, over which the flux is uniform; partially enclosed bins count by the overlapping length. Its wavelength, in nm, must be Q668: 668.00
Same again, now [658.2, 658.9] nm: 658.55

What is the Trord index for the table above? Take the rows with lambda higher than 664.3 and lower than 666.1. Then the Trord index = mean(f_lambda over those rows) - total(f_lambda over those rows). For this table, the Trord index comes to -1215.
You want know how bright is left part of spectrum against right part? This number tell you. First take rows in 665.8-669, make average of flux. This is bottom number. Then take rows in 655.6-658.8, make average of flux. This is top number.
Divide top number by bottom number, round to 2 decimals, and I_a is 1.20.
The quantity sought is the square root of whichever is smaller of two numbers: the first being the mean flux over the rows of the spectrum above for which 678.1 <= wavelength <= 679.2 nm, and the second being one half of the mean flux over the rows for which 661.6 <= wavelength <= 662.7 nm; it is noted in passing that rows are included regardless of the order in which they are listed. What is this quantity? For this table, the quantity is 7.65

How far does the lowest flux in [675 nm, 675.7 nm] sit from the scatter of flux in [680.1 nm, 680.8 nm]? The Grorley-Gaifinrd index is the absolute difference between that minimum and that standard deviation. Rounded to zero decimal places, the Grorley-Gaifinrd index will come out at 105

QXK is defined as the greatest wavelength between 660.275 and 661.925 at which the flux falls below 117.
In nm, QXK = 661.40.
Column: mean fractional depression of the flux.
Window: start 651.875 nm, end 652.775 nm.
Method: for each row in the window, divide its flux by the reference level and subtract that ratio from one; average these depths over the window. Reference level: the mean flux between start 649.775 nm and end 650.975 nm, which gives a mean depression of -0.02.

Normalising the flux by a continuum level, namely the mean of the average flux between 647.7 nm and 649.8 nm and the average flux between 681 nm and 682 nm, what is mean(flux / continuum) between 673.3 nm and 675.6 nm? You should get 0.98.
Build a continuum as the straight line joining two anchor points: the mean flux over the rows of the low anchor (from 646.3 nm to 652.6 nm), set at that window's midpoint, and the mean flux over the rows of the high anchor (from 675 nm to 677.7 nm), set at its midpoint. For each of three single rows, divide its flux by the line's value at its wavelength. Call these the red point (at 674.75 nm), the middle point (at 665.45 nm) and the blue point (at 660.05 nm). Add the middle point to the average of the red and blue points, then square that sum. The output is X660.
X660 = 3.84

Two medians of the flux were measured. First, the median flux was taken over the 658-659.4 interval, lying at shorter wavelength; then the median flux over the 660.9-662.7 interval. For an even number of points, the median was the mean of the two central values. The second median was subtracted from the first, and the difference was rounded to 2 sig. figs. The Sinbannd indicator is 14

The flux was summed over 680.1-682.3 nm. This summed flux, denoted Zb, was 1659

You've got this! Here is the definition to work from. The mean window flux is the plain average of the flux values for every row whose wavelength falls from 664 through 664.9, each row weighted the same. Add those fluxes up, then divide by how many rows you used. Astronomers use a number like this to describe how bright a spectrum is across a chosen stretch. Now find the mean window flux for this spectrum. 114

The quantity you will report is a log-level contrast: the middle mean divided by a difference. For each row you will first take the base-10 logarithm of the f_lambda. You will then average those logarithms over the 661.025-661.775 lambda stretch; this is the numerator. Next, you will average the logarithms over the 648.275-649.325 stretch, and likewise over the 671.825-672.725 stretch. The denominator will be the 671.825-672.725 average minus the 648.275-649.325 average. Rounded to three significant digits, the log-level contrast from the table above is 264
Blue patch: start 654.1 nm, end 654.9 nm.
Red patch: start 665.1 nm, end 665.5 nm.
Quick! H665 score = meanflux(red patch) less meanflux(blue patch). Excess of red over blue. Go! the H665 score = -11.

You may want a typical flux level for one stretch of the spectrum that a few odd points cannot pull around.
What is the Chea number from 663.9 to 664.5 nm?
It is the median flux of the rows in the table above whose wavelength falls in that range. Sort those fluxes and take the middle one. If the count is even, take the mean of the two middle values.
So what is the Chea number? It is 115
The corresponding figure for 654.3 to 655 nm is 124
